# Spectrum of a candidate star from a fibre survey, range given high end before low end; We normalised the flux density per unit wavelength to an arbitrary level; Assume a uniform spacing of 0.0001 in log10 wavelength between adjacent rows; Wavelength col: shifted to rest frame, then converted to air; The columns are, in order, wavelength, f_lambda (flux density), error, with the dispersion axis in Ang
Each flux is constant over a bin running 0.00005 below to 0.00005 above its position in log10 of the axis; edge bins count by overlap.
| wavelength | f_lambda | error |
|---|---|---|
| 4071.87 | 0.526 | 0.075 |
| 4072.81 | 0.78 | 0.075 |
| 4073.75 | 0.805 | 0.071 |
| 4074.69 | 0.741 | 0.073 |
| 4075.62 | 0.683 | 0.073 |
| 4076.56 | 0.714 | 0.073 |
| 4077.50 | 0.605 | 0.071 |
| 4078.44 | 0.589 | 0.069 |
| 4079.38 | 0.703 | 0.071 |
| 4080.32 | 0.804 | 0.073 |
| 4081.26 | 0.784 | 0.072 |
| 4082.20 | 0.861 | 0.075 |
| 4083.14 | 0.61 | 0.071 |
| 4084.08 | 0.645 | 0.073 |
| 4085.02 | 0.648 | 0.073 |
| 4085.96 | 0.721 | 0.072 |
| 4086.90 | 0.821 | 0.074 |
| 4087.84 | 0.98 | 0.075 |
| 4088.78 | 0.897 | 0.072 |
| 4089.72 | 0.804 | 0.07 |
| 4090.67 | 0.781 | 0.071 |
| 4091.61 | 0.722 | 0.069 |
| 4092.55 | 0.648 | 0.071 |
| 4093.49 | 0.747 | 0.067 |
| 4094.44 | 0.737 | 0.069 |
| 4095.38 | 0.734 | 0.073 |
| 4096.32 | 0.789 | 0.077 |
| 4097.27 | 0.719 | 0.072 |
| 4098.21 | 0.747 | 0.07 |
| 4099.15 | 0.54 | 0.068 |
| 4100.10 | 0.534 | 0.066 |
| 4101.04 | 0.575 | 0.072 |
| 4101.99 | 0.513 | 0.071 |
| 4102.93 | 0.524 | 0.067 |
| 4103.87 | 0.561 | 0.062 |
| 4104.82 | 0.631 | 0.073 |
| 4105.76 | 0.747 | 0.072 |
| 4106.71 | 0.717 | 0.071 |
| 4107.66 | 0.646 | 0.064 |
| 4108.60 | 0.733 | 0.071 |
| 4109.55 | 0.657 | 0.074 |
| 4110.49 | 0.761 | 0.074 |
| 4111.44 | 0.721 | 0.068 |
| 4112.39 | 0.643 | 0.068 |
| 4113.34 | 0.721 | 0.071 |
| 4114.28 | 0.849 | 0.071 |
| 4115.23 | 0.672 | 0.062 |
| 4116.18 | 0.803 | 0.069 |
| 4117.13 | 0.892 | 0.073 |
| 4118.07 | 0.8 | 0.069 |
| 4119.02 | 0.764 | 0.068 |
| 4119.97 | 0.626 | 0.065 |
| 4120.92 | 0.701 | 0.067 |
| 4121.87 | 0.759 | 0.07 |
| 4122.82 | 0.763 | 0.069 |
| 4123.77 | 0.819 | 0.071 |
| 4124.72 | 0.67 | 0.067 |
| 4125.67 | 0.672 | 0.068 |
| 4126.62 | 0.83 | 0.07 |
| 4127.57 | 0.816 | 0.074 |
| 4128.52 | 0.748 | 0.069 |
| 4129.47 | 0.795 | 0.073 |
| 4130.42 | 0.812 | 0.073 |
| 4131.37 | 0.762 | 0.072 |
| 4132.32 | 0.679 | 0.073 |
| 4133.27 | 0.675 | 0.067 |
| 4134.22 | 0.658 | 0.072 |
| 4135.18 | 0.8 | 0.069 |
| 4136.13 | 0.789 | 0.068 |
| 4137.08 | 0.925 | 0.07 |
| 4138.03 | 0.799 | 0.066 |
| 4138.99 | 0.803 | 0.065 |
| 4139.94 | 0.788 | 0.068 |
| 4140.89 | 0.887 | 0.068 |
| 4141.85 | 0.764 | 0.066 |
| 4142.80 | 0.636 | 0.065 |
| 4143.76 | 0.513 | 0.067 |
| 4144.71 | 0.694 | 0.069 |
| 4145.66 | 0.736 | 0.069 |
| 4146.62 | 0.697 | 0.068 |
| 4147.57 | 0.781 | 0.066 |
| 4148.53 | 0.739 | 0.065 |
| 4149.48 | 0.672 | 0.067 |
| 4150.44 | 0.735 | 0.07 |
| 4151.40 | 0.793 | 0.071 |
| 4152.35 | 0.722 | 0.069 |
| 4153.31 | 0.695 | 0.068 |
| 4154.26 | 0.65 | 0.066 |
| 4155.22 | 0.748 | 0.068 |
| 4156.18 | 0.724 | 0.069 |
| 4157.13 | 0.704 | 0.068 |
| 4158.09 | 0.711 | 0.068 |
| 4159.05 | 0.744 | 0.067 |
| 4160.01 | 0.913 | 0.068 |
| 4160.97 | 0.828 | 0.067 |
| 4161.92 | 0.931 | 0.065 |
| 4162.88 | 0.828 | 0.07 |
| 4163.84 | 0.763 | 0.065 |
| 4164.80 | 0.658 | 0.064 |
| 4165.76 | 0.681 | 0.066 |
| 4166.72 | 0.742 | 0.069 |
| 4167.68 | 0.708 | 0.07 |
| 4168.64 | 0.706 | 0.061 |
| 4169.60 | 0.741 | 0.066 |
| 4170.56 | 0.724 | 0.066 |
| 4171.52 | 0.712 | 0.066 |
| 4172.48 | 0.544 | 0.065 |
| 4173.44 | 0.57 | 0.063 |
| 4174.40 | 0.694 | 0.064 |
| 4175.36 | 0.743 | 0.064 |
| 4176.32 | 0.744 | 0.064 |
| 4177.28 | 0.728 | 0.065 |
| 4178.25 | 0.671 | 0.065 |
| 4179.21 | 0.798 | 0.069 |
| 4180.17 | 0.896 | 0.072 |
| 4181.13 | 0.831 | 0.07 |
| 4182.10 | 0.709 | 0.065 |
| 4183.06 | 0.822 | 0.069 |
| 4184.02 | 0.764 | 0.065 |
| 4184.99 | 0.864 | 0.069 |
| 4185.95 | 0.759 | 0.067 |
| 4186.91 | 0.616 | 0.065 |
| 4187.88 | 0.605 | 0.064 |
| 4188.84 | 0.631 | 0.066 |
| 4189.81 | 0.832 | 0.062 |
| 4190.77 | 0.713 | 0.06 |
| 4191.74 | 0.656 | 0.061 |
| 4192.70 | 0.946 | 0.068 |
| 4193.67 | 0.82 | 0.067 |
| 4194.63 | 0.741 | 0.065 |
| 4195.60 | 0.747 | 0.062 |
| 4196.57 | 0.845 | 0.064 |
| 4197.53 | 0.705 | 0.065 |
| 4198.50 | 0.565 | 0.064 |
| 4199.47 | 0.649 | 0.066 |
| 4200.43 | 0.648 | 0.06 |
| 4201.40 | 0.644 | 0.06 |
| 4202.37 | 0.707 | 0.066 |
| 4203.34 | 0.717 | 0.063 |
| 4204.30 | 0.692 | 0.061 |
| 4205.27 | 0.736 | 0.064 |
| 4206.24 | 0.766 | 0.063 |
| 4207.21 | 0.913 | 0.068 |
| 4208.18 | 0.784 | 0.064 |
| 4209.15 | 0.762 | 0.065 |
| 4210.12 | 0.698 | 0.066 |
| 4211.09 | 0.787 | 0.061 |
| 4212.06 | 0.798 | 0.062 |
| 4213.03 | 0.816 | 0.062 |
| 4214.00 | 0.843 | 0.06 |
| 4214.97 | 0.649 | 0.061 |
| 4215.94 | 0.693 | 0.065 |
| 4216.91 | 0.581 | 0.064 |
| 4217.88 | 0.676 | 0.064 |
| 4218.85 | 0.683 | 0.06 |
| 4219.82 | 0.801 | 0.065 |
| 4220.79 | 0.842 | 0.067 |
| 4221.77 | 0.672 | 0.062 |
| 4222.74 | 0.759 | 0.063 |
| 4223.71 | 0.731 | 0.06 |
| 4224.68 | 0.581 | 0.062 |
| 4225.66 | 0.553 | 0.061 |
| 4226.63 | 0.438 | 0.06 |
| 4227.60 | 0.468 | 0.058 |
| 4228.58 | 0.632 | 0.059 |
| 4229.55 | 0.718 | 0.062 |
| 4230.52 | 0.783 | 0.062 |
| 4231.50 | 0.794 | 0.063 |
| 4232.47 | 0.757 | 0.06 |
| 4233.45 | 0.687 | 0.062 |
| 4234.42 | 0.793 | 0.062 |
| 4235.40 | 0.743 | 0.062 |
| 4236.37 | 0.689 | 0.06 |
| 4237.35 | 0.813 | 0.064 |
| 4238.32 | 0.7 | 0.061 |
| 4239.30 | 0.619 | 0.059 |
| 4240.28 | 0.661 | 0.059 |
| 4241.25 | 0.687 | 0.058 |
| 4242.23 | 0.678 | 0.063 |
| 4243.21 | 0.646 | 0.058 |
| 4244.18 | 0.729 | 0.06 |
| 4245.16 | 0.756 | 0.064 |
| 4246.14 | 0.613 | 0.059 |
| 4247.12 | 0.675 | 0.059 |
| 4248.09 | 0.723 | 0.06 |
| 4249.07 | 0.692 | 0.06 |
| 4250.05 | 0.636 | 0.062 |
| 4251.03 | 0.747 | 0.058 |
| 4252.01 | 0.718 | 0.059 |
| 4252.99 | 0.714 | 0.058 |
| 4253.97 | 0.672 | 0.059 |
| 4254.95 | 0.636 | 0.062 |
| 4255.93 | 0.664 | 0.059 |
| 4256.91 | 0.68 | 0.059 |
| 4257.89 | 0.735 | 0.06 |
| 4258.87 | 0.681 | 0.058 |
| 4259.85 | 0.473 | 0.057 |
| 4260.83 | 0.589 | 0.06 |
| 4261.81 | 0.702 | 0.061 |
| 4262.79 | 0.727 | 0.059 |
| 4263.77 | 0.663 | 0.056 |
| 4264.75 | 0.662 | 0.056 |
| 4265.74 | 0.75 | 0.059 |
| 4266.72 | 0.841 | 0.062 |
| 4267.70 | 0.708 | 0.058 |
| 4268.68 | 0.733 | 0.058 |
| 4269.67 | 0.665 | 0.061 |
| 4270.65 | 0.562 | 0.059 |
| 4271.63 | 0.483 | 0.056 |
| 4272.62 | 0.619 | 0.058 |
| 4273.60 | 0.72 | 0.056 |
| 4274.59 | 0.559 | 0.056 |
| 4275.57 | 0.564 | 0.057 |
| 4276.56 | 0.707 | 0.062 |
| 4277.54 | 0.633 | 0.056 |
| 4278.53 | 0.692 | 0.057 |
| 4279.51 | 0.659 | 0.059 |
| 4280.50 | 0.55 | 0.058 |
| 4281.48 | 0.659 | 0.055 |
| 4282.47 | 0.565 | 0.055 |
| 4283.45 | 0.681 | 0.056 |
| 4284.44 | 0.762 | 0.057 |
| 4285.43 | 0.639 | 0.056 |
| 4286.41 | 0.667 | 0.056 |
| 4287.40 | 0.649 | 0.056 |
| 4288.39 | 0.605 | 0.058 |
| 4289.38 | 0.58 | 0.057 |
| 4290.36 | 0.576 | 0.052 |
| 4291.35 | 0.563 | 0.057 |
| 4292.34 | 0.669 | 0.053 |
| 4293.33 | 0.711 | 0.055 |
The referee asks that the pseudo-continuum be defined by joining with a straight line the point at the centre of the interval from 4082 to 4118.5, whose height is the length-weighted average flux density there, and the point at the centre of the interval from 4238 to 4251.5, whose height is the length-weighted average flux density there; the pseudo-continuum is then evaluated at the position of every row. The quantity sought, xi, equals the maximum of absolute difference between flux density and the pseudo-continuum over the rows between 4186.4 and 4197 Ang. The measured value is 0.253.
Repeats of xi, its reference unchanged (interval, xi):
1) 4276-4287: 0.125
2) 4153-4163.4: 0.231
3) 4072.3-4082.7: 0.144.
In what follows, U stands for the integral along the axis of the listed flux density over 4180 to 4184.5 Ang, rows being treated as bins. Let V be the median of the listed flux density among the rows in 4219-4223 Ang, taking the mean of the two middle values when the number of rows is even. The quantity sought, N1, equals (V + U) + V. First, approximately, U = 3.6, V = 0.78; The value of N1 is 5.2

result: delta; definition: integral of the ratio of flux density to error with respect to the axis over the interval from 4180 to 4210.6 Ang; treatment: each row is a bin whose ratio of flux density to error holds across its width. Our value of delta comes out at 350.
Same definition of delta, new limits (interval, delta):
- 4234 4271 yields 427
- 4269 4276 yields 73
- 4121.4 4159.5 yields 412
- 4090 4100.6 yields 106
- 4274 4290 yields 179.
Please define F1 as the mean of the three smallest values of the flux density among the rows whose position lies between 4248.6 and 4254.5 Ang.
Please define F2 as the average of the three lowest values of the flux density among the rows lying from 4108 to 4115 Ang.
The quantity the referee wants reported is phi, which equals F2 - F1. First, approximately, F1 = 0.667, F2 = 0.67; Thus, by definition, 0.01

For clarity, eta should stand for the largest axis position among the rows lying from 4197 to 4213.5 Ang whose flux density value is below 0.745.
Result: 4210.12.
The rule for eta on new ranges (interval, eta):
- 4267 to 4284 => 4283.45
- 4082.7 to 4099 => 4097.27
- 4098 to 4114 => 4113.34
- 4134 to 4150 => 4149.48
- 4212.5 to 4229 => 4228.58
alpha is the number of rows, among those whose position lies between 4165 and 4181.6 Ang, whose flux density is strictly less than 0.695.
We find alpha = 5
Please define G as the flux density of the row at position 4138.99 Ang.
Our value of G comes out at 0.803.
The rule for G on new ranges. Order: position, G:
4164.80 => 0.658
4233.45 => 0.687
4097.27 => 0.719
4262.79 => 0.727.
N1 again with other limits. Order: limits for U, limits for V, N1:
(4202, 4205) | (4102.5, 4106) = 3.3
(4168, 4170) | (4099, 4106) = 2.5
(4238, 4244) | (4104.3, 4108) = 5.4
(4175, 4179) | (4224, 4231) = 4.1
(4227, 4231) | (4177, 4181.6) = 4.2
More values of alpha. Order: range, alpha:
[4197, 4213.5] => 5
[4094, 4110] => 9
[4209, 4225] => 7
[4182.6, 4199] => 5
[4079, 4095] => 4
